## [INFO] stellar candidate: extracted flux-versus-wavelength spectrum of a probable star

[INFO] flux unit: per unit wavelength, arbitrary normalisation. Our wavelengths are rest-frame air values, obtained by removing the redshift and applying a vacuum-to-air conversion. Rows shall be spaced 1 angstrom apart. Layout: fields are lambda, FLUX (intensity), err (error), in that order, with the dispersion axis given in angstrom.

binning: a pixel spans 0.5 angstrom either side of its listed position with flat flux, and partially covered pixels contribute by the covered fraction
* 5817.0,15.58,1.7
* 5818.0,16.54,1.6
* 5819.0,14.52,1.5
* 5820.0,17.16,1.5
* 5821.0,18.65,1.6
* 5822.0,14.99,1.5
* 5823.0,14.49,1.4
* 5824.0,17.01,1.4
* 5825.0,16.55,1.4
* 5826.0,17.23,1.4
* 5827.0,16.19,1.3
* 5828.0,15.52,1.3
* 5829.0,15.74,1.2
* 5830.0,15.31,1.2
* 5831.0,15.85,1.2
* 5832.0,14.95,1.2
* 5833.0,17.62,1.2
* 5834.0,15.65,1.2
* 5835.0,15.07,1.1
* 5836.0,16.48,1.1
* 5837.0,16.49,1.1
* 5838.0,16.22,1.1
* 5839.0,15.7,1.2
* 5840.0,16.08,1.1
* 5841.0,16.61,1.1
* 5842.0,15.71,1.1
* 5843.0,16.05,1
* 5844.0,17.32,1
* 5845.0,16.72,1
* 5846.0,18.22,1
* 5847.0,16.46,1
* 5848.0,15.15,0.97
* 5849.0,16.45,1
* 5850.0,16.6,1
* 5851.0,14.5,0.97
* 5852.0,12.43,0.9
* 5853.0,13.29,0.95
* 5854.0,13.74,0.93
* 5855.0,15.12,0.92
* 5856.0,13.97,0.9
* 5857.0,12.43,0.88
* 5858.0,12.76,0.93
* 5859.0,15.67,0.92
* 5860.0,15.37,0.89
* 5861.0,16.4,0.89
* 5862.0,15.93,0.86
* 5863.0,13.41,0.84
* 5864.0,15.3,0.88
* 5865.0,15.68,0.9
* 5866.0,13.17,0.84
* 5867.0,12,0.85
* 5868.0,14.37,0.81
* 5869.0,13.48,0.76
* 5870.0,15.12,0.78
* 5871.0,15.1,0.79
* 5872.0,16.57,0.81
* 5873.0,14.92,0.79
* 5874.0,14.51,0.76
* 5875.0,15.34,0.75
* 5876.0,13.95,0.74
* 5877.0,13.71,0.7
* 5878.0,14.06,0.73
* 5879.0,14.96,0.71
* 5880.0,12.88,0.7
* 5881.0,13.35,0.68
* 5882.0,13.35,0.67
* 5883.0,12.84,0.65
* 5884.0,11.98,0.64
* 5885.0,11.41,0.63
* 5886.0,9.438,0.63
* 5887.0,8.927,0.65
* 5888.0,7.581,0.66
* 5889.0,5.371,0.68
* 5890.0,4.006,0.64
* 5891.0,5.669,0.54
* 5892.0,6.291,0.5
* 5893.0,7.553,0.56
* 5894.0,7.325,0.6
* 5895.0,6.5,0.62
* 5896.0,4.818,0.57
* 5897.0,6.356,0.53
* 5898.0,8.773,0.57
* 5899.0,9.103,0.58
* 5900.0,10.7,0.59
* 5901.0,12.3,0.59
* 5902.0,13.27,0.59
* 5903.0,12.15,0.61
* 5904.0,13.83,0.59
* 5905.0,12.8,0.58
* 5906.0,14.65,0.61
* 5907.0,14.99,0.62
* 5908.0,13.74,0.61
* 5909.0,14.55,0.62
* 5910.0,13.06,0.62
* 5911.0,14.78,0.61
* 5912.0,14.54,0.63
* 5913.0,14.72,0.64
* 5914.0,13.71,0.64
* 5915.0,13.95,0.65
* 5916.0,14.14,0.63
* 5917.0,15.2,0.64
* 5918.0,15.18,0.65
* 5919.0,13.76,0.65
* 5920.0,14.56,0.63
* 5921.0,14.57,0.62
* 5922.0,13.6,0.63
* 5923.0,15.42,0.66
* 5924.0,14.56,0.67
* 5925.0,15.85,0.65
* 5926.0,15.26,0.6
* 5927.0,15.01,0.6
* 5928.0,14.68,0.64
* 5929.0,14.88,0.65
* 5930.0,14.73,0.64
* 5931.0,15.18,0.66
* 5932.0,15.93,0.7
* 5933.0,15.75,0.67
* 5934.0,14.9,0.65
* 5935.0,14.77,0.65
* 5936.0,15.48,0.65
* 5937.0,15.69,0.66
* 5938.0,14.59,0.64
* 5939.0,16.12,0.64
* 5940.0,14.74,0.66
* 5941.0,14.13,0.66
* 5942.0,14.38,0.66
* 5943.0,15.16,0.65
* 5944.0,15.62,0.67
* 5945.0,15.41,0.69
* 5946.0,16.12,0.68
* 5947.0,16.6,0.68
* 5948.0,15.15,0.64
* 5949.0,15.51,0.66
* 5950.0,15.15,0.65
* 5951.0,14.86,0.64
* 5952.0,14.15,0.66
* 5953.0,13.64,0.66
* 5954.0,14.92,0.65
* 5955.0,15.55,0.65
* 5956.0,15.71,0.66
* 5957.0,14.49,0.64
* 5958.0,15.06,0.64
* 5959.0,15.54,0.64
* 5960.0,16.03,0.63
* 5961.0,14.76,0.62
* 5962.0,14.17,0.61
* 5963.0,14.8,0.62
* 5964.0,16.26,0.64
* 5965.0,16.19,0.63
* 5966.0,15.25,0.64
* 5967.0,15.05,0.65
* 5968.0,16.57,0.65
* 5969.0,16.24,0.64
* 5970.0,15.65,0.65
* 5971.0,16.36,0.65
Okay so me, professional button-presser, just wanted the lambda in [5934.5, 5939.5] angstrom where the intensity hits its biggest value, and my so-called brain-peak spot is 5939.0 angstrom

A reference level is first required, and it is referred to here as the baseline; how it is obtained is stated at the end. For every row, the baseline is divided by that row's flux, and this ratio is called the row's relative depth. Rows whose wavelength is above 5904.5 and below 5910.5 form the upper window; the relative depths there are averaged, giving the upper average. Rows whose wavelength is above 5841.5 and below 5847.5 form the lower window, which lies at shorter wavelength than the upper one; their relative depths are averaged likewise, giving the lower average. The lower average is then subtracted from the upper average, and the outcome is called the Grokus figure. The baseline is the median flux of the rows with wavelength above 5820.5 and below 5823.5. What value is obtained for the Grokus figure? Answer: 0.18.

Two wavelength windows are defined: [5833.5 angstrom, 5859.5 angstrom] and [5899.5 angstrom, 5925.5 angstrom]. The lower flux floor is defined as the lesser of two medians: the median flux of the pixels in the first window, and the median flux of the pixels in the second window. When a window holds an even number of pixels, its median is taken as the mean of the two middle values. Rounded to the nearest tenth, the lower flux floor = 14.3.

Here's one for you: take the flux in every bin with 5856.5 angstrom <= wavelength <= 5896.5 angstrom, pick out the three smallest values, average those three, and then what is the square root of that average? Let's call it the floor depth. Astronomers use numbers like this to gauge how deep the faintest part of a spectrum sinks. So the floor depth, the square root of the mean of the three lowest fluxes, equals 2.2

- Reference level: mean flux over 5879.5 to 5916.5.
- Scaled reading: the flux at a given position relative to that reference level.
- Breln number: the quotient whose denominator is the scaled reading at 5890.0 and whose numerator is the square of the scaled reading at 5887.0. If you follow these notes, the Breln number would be 1.8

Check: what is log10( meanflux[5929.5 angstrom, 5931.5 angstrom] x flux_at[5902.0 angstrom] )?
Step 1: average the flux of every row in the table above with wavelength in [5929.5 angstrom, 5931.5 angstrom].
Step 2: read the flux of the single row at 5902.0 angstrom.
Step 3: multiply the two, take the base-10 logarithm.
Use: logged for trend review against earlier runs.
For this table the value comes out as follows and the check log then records 2.30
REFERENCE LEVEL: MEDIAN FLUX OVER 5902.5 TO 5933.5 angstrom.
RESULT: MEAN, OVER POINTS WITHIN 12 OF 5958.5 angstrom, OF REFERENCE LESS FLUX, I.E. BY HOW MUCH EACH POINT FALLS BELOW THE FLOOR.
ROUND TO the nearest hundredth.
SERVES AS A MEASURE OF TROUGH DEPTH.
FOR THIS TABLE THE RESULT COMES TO -0.65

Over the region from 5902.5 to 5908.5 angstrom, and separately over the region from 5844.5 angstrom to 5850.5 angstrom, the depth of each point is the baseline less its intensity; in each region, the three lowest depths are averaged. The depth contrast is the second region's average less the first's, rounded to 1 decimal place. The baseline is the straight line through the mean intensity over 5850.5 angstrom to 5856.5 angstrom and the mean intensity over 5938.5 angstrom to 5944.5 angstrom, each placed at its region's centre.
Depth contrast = -3.5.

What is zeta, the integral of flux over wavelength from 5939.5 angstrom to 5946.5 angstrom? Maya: 106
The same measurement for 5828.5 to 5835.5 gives 110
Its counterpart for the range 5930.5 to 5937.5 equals 108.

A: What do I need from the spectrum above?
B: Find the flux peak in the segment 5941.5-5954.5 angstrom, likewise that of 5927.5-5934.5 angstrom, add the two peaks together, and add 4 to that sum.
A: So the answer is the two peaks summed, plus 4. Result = 36.5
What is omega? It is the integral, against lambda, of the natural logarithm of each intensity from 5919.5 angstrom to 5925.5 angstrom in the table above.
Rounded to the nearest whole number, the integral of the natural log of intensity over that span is 16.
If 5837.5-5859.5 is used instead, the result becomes 60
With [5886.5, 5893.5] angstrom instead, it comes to 13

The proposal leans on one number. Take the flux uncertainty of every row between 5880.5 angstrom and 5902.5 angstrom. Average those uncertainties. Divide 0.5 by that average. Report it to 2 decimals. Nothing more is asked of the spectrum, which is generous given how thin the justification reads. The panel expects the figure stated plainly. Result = 0.82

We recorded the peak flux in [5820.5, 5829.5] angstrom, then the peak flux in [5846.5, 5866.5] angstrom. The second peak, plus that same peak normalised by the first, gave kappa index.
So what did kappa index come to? 17.5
